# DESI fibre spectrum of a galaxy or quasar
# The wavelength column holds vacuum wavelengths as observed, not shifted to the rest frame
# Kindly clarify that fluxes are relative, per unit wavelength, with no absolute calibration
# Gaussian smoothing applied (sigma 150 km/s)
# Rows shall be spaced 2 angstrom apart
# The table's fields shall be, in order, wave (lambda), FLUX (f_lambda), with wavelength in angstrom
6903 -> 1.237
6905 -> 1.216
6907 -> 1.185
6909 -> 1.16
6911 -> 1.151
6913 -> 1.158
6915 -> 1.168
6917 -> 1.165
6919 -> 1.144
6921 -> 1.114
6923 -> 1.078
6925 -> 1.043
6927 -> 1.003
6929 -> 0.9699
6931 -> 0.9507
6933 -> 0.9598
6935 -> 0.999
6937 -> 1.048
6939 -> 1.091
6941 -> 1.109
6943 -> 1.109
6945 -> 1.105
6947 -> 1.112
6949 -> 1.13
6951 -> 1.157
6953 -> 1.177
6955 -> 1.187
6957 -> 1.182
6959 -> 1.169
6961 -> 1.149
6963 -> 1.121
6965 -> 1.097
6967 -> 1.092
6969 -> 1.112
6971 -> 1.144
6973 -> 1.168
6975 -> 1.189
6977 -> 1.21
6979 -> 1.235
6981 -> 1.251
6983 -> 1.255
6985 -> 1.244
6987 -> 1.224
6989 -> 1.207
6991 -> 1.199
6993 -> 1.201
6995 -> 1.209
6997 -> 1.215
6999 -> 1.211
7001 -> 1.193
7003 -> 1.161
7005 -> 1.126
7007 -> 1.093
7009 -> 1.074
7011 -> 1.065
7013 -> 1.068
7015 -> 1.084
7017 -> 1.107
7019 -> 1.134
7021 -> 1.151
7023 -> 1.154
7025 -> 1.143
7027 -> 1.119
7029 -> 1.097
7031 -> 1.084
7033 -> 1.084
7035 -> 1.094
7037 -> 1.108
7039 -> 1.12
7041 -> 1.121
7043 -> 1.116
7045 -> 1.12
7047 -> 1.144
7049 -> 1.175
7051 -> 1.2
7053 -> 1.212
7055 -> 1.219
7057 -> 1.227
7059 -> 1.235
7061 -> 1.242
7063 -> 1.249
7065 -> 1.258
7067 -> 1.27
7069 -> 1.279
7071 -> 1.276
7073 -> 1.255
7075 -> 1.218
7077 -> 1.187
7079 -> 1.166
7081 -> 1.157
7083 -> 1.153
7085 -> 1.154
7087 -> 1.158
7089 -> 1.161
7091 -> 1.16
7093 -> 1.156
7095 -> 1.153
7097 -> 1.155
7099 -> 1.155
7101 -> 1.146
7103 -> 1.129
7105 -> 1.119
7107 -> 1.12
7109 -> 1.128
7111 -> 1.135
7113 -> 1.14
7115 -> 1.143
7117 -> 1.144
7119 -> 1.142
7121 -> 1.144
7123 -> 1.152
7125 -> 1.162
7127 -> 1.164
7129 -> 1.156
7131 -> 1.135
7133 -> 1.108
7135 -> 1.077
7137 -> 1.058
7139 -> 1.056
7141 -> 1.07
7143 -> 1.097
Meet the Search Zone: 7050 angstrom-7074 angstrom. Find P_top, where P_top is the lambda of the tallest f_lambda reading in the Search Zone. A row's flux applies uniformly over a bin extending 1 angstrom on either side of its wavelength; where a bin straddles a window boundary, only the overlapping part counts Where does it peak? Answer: 7069 angstrom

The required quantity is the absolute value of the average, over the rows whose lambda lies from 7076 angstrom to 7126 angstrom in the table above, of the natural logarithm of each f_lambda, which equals 0.14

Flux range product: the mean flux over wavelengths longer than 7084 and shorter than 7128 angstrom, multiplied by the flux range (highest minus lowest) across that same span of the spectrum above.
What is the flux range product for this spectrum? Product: 0.05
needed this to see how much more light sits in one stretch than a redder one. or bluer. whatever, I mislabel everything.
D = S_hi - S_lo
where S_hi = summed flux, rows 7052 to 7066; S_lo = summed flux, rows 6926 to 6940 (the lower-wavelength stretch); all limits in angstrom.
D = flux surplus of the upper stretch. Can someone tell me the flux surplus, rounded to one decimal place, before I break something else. 1.6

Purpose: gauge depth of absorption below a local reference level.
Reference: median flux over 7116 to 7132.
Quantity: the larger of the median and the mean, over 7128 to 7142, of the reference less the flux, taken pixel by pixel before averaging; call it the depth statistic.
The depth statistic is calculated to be 0.07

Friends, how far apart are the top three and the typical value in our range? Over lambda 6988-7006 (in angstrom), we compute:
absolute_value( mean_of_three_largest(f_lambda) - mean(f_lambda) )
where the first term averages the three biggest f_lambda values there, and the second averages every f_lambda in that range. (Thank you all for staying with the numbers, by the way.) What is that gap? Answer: 0.020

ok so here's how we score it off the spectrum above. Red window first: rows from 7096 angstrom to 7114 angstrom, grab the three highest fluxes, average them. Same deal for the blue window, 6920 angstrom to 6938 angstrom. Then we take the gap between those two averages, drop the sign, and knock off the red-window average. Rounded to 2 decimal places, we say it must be -1.08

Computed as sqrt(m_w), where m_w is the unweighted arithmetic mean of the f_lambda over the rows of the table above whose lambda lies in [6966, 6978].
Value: 1.07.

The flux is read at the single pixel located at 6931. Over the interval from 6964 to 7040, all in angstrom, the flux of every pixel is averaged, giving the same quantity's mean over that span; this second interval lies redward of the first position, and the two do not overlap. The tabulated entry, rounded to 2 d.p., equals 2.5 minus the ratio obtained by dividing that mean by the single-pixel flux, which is 1.29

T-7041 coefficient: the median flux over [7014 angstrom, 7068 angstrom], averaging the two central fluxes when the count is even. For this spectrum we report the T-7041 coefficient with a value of 1.14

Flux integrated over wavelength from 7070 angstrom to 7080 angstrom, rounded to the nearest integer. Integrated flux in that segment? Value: 12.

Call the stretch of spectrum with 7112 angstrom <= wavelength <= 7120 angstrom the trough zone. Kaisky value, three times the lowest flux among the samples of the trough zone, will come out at 3.4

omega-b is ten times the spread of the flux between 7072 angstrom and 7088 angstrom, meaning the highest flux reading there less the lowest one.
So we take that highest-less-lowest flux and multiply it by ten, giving 1.02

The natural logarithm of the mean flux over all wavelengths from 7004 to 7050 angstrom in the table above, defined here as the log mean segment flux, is 0.106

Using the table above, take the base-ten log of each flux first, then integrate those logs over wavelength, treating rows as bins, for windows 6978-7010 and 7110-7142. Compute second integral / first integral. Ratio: 0.66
